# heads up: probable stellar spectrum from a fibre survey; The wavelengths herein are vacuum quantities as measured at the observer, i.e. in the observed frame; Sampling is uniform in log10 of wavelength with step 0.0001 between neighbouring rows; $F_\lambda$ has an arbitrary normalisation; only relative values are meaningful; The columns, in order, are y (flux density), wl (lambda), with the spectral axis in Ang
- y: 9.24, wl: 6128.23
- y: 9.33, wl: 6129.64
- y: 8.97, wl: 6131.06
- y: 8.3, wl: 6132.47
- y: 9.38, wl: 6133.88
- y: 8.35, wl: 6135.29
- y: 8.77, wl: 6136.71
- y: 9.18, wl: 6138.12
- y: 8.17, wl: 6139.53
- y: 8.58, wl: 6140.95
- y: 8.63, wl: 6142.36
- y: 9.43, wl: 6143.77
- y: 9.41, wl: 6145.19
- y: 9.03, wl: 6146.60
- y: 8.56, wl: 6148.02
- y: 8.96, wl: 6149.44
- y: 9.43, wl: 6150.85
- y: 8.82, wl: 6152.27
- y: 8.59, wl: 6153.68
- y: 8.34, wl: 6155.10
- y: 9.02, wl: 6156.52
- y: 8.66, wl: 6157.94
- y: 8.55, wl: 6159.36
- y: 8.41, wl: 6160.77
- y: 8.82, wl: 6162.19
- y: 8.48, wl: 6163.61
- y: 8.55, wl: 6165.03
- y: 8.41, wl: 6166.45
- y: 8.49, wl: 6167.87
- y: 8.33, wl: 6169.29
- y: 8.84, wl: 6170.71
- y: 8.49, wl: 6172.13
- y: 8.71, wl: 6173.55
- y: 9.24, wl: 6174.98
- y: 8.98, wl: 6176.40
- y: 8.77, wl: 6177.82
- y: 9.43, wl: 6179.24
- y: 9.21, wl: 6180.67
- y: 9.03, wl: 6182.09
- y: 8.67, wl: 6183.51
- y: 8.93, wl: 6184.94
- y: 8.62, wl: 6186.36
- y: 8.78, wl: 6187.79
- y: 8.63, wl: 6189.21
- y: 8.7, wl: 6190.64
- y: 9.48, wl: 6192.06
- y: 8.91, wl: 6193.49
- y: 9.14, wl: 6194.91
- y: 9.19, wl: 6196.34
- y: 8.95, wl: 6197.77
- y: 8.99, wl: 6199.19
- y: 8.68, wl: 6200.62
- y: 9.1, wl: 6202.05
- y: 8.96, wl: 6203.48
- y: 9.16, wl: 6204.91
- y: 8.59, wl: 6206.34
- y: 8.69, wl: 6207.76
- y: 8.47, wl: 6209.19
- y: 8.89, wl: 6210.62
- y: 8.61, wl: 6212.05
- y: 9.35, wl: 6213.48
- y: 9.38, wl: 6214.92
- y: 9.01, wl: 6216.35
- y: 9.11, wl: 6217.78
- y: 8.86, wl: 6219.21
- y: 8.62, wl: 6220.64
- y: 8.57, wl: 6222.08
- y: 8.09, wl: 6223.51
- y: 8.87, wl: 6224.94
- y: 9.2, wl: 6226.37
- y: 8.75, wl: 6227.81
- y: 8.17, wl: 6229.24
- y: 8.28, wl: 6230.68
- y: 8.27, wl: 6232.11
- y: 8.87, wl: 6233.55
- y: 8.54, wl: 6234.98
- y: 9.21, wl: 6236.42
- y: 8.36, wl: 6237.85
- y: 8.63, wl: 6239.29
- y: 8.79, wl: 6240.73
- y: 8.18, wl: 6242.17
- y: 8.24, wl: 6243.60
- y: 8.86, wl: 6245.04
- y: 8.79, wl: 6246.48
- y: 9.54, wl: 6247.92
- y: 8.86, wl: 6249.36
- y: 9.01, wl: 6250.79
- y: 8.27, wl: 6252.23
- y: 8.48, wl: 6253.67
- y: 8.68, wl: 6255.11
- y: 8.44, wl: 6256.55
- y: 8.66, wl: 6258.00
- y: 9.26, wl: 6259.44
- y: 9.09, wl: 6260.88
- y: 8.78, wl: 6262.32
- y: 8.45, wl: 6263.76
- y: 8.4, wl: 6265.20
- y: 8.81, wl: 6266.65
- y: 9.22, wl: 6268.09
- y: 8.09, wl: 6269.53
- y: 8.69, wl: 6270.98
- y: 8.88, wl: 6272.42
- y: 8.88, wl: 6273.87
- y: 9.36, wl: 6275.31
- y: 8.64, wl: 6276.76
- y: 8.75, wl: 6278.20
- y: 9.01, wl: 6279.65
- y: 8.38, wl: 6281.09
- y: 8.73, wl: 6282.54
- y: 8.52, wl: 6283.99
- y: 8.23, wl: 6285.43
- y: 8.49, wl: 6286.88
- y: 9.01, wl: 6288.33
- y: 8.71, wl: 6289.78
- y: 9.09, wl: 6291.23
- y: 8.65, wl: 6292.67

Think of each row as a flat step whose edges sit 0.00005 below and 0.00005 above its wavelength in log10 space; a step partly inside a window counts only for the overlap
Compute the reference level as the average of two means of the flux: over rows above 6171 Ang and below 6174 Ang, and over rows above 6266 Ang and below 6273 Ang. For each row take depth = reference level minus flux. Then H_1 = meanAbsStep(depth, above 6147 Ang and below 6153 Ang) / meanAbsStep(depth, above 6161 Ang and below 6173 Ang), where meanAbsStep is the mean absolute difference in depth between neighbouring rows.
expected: 2.1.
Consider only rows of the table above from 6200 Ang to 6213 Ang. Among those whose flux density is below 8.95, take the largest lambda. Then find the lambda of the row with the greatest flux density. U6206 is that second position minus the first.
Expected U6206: -7.1 Ang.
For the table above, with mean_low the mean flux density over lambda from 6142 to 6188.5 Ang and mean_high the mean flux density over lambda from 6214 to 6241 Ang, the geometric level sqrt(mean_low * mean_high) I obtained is 8.76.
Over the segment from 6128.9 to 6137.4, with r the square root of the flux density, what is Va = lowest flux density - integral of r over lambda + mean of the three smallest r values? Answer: -14.0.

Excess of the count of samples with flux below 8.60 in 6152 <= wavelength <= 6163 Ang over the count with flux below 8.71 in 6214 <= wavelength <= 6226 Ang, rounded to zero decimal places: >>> 1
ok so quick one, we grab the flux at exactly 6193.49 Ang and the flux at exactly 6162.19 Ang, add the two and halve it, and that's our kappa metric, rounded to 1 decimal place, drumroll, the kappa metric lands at 8.9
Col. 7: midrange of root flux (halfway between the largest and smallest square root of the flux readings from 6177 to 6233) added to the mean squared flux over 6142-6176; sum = 79.8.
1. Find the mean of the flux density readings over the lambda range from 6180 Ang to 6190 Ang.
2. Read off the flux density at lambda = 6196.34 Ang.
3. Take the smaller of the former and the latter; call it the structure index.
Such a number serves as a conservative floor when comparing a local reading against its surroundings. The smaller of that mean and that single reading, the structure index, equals 8.84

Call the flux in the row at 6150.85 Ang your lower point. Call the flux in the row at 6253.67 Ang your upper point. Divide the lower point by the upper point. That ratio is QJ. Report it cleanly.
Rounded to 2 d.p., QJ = 1.11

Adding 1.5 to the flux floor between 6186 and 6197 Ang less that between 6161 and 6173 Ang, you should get 1.8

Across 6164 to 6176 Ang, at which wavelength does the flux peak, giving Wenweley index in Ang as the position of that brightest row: 6174.98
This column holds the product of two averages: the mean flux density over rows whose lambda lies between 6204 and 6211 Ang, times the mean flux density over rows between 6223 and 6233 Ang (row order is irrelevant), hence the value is 75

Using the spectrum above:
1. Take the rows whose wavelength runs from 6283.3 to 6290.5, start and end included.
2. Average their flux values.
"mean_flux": 8.59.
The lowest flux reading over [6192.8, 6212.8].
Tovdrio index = 8.47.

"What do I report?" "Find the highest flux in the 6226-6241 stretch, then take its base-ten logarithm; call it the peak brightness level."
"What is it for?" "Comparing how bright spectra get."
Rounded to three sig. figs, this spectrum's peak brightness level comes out 0.964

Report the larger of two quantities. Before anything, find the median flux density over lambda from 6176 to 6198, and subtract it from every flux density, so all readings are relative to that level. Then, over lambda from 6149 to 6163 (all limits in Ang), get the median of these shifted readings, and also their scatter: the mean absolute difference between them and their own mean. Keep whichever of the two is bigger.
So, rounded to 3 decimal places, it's 0.250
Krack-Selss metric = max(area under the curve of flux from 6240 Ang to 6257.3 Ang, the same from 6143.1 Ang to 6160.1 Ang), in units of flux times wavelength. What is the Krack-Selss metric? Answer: 151.3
